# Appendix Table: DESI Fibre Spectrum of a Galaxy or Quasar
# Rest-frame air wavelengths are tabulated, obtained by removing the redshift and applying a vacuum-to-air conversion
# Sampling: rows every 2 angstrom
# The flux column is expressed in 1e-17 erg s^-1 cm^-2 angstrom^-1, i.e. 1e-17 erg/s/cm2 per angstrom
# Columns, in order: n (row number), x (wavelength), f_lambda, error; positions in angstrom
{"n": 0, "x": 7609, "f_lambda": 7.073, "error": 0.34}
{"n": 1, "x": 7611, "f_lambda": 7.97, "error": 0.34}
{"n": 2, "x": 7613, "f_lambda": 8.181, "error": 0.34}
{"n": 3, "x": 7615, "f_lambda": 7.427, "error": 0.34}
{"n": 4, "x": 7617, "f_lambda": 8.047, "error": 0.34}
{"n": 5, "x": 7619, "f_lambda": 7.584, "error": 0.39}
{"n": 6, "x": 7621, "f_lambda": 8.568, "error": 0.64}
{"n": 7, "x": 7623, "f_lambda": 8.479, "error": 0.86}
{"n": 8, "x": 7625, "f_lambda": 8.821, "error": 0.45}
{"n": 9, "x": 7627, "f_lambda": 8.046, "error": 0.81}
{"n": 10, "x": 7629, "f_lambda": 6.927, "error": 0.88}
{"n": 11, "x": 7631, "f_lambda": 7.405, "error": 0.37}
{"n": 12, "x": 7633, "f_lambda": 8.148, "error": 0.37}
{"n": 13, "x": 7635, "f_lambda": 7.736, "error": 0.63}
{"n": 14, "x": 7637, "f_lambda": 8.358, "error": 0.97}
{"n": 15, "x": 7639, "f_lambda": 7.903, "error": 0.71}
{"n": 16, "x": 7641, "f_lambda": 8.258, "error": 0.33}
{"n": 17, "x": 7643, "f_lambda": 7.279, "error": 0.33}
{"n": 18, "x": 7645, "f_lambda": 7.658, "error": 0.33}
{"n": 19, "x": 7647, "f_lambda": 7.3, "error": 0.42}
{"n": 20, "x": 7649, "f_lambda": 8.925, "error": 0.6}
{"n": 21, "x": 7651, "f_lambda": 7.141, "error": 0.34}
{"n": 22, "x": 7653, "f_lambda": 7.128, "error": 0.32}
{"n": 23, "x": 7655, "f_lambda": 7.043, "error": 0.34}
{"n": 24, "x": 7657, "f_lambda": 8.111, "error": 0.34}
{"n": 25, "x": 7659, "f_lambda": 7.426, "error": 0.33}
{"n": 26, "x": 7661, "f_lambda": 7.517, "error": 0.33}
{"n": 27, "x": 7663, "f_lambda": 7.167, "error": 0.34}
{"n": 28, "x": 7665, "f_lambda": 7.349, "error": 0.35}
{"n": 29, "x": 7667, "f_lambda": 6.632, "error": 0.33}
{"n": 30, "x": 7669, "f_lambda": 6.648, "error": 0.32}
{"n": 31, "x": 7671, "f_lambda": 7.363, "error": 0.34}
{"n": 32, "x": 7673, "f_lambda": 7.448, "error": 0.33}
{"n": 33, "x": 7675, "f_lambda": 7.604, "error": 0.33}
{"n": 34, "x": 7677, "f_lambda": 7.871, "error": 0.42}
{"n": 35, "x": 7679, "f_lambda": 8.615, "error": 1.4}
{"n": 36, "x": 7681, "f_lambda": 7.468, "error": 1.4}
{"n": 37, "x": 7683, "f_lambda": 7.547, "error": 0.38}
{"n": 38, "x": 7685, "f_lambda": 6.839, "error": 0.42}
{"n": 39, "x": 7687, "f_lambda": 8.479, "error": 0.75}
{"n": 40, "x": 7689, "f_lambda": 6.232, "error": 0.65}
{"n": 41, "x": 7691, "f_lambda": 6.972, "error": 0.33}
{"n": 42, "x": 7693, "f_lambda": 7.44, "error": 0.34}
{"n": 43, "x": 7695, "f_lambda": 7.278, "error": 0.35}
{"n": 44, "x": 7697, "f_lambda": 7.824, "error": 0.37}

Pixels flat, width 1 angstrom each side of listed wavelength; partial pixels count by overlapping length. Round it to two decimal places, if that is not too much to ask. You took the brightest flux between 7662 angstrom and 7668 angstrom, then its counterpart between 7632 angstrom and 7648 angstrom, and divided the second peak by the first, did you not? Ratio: 1.14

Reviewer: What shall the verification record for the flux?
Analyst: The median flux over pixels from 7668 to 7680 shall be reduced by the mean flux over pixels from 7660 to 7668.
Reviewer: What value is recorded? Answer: 0.36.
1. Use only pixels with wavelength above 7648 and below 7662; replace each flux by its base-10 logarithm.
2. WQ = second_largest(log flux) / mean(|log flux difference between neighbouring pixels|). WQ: 26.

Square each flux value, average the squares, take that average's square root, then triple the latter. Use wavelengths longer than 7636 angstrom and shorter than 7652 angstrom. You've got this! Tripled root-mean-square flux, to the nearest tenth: 23.6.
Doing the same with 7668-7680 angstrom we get 22.8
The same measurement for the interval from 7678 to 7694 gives 22.5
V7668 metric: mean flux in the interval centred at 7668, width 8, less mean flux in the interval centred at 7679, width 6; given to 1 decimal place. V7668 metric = -1.0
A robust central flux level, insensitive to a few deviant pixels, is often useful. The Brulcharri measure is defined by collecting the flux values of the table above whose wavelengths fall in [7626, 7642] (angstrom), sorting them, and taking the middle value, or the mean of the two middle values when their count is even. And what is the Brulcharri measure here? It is 7.97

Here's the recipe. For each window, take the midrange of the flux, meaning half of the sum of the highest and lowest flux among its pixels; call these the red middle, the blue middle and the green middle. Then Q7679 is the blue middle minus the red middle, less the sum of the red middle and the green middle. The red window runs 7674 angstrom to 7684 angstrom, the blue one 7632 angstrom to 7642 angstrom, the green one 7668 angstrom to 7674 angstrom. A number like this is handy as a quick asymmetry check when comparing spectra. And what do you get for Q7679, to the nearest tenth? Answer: -15.1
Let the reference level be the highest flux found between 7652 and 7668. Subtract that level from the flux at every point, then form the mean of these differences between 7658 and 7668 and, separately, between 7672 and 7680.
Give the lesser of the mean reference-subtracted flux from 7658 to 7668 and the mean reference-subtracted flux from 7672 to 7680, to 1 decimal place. -0.9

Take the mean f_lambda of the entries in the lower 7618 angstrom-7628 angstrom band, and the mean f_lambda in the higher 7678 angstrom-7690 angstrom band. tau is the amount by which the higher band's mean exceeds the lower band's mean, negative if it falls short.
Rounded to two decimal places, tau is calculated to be -0.77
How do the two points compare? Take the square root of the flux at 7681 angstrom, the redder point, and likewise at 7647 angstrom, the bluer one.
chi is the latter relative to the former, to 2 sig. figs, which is 0.99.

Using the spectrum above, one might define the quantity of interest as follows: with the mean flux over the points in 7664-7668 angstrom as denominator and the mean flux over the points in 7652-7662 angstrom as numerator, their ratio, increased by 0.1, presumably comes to 1.17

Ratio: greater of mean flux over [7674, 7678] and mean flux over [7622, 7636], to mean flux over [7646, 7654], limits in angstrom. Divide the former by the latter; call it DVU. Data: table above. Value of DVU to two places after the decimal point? 1.04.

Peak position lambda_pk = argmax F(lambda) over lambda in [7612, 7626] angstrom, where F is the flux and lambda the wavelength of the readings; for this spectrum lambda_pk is 7625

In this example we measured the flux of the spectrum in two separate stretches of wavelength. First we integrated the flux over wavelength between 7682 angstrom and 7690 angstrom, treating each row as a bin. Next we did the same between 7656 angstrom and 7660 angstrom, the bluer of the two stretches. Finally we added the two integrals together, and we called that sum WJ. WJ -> 89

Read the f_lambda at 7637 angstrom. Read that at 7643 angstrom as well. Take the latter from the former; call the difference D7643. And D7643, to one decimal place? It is 1.1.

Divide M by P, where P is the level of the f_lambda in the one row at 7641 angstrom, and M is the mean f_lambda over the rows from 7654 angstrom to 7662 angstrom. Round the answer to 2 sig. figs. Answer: 0.91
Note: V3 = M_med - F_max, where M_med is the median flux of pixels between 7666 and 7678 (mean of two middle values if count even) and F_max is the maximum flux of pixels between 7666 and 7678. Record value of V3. -0.47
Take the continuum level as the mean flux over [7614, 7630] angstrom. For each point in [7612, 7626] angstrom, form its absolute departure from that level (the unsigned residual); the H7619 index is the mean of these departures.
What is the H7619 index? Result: 0.45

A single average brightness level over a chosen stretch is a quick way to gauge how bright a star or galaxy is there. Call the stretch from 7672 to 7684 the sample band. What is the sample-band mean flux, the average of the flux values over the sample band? 7.76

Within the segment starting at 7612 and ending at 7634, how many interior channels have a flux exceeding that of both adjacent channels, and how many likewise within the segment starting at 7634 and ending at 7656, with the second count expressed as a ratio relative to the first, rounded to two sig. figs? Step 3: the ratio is 1.3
